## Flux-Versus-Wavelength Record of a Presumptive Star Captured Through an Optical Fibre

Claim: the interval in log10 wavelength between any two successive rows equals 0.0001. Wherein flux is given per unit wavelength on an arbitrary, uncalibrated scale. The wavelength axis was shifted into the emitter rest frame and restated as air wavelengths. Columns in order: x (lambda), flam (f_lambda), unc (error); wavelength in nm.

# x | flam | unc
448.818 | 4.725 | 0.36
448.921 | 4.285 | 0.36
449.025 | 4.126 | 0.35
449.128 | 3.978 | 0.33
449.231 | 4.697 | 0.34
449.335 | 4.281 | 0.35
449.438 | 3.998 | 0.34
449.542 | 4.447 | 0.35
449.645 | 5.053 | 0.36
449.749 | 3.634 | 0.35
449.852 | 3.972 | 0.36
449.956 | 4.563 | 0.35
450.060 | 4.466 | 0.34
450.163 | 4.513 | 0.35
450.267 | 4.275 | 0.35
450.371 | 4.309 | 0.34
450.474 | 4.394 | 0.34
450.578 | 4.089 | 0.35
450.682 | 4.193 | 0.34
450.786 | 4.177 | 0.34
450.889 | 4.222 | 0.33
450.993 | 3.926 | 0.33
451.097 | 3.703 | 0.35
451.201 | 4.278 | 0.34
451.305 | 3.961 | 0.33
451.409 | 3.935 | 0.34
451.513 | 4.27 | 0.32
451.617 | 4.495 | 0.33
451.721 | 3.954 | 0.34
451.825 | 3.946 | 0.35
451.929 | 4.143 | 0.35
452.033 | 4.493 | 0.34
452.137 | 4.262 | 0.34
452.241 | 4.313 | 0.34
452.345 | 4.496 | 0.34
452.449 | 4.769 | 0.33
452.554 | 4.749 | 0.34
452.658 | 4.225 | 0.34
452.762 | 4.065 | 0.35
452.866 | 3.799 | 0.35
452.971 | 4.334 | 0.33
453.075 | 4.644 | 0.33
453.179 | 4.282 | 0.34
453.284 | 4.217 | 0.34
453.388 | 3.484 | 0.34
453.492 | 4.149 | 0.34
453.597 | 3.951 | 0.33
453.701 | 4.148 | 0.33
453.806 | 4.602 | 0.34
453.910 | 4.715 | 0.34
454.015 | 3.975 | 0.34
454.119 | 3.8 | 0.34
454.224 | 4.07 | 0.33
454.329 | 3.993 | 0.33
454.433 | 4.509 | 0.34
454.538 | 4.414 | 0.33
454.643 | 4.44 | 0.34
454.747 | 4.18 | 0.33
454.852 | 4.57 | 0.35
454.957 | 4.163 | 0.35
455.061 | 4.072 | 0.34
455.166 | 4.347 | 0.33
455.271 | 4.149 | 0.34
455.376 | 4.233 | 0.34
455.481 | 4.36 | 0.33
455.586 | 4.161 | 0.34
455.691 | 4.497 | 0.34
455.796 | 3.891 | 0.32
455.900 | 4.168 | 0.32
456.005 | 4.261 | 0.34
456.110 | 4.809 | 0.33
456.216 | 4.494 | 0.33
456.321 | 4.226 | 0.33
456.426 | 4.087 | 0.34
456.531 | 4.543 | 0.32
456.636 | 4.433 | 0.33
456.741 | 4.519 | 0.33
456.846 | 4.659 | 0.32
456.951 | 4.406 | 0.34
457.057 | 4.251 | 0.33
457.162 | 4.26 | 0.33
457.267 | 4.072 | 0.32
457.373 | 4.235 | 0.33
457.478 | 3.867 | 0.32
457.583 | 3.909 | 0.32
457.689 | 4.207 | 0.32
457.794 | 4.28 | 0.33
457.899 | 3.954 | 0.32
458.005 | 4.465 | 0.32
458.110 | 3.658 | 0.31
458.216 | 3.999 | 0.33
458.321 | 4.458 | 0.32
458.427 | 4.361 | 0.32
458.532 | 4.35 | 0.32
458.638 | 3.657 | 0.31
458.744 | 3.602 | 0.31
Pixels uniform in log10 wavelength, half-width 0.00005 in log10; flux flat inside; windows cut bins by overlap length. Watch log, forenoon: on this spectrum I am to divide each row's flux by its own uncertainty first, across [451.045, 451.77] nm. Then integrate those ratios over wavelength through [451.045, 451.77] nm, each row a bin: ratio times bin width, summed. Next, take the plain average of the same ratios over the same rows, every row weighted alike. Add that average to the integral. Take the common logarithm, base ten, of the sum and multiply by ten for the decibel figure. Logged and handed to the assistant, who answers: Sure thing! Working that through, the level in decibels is 13.2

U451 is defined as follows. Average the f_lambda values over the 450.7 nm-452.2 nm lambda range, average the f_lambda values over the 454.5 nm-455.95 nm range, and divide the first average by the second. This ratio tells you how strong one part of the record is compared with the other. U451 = 0.97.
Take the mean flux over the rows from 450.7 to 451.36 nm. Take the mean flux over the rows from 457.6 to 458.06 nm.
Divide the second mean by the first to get 1.04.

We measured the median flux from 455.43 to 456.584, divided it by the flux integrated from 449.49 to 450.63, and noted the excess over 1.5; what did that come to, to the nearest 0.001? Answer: -0.638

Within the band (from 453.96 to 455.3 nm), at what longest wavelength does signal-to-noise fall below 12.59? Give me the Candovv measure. 455.271 nm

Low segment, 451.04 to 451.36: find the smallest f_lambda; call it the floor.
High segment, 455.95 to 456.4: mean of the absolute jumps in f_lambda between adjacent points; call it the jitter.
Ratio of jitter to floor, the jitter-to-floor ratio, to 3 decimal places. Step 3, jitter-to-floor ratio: 0.102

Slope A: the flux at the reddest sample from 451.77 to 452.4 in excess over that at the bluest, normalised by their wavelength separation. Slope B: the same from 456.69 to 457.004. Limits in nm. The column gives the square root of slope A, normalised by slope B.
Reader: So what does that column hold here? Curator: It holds -1.9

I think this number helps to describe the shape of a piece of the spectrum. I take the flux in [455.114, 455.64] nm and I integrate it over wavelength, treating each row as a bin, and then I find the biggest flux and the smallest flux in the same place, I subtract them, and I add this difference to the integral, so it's 2.44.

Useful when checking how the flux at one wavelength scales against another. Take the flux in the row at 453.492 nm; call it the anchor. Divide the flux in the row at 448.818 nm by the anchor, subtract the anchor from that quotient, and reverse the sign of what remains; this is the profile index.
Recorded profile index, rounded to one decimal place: 3.0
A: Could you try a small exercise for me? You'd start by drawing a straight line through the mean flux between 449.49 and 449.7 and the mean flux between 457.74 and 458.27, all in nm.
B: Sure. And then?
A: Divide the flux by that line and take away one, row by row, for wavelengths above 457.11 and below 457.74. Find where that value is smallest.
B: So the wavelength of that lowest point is 457.478 nm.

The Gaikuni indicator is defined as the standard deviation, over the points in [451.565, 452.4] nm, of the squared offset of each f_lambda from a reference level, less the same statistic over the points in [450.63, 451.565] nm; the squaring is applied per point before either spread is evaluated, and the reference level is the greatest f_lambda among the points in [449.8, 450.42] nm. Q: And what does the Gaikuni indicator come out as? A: -0.06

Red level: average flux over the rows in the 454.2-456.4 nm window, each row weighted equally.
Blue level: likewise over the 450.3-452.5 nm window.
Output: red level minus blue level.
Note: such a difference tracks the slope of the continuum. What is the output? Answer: 0.08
